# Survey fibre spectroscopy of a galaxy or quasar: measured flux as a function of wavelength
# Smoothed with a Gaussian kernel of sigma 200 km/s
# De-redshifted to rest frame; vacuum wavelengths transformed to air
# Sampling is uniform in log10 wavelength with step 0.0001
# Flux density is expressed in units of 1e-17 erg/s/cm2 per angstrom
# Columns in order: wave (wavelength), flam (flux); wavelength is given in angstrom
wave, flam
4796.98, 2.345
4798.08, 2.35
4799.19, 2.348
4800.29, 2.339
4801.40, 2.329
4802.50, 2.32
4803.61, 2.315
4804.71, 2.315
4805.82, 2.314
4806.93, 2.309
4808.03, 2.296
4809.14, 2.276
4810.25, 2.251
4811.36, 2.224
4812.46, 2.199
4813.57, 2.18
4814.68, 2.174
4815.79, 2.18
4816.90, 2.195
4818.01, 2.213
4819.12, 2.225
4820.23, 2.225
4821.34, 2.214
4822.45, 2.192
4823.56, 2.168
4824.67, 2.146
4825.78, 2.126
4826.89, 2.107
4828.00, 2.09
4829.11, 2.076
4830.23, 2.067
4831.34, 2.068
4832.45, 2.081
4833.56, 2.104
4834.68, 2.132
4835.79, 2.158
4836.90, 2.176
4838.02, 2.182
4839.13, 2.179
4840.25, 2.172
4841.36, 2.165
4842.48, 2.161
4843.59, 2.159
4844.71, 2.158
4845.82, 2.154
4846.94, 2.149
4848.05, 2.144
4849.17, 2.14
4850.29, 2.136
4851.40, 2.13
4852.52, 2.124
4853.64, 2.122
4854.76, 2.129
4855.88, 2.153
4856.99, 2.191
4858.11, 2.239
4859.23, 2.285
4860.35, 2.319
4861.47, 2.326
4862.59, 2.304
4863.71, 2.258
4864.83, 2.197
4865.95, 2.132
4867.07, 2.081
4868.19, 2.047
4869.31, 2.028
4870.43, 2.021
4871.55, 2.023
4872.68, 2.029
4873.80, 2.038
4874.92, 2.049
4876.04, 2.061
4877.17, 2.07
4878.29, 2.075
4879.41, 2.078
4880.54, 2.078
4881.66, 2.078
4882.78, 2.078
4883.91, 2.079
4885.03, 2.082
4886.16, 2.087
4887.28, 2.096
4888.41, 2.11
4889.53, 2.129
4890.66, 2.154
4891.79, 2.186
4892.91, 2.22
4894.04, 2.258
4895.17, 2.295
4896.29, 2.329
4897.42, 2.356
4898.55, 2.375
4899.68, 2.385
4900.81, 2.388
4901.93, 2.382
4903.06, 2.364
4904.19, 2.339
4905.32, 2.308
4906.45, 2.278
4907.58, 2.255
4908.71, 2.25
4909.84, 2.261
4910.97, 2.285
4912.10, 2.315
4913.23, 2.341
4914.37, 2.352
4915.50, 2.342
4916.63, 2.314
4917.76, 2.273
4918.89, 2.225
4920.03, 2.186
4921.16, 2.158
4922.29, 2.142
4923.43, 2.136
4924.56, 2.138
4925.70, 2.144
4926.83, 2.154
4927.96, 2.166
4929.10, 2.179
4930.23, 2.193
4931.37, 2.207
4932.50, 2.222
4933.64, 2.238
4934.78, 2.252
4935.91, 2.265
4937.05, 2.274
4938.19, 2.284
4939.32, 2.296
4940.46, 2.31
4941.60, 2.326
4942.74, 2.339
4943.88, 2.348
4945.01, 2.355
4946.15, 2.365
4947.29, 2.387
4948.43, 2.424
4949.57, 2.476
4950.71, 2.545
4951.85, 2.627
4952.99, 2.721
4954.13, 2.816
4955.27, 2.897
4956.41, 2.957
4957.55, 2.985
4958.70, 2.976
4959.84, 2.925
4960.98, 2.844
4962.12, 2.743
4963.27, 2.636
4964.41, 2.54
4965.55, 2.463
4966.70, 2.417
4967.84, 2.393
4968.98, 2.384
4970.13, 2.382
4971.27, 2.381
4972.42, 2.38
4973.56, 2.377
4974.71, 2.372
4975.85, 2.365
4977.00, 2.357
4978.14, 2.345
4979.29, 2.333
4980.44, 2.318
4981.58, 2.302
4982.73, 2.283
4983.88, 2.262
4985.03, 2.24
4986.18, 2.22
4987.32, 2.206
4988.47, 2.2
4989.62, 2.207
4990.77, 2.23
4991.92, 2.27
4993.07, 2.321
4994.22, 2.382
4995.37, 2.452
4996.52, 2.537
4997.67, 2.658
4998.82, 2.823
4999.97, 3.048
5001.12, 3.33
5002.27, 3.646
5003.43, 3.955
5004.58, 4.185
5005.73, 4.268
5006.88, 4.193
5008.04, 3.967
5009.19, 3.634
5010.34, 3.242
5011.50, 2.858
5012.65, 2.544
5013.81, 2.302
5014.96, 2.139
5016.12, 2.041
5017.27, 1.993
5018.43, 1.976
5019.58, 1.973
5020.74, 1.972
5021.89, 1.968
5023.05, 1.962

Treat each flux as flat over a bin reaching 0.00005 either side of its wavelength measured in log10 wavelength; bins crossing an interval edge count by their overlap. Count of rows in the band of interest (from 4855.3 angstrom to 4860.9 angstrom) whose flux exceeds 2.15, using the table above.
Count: 5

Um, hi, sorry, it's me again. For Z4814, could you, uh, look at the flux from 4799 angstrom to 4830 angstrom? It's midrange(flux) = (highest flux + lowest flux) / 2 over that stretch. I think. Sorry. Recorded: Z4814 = 2.21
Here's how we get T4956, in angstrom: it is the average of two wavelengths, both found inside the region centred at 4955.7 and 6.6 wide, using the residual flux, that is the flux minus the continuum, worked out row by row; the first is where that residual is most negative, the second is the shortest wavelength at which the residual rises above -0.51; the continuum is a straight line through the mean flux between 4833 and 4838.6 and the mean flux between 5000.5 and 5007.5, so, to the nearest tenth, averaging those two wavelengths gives 4954.7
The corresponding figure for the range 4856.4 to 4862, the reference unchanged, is 4857.0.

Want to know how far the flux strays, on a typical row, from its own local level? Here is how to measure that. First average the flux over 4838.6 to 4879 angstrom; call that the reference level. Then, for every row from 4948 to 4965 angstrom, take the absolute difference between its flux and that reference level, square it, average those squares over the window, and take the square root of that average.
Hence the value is 0.63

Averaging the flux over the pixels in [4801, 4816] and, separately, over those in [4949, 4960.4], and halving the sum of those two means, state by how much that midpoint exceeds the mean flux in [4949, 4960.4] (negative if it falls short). -0.26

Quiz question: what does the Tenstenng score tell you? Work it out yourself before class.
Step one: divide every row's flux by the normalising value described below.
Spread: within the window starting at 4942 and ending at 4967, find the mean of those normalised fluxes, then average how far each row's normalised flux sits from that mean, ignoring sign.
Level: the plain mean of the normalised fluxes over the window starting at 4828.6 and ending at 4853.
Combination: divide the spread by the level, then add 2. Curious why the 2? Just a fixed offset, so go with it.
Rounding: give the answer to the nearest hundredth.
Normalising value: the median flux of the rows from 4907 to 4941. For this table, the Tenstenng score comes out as 2.10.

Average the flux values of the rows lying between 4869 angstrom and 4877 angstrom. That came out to 2.04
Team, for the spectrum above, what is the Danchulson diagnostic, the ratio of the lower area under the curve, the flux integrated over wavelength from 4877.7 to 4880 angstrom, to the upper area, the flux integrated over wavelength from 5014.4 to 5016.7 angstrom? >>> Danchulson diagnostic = 1.0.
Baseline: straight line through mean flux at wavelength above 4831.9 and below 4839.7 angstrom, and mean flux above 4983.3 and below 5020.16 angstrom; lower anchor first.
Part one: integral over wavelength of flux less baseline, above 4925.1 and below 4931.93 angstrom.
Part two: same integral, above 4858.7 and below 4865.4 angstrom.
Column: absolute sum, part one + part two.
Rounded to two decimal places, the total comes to 1.87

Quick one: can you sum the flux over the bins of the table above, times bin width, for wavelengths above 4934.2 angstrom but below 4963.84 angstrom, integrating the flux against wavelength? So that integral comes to 76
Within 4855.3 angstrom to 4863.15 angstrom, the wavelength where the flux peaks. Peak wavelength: 4861.47 angstrom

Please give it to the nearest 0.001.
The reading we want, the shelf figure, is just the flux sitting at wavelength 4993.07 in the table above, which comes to 2.321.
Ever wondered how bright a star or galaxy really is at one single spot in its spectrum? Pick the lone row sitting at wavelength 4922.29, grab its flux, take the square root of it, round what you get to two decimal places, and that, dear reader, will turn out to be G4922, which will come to 1.46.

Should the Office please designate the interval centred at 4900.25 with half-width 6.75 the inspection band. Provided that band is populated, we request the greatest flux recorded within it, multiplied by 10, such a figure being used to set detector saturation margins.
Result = 23.9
